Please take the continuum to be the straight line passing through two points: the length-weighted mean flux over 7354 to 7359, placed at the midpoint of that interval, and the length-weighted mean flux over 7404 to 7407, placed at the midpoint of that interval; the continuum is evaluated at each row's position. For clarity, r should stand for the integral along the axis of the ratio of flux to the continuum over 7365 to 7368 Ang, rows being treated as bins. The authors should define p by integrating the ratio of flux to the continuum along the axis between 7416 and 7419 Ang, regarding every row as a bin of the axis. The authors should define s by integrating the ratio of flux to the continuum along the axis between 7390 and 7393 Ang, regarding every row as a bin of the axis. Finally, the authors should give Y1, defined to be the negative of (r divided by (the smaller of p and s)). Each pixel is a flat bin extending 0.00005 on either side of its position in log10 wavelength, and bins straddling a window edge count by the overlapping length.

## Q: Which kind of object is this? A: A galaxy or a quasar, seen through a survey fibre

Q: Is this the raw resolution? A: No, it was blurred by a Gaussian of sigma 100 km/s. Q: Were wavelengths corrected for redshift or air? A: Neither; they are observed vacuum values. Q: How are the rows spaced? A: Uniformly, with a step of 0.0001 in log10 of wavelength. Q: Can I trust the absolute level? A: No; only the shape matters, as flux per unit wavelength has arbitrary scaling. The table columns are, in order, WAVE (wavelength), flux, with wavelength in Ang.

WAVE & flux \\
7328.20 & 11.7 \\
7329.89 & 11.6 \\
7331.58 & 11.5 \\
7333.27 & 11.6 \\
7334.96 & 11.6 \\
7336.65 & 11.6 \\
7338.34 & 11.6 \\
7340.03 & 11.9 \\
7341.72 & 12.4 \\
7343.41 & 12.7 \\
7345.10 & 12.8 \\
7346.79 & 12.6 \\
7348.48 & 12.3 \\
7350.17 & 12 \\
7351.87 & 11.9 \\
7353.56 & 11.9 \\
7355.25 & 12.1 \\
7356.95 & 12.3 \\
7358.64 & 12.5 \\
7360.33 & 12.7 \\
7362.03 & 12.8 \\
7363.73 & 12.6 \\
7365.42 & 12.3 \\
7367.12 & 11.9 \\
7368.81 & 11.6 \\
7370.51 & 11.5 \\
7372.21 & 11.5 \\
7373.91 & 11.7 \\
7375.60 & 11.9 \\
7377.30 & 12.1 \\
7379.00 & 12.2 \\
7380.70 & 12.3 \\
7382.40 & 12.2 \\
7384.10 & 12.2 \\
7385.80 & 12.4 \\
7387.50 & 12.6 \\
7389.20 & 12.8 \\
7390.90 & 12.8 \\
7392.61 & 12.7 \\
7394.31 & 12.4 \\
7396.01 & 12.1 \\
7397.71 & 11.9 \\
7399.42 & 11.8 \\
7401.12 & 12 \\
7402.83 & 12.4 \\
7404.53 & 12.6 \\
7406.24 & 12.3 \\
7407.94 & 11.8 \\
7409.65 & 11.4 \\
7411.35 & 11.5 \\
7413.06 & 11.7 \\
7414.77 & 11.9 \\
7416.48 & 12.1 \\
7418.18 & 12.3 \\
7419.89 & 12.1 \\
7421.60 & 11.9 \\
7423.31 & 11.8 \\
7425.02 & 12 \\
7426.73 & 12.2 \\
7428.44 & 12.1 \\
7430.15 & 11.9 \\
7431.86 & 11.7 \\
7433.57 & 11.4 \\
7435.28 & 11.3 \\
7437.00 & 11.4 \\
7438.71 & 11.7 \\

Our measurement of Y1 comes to -1.0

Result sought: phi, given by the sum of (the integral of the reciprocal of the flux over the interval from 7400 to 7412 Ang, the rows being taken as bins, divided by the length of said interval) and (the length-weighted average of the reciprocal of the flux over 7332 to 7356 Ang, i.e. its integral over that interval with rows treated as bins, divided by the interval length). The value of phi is 0.166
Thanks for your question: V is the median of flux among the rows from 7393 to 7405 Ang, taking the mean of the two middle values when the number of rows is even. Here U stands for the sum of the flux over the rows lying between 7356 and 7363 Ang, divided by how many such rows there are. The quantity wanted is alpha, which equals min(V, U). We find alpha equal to 12.1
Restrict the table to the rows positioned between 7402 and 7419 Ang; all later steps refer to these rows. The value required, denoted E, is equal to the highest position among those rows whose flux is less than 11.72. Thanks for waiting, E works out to 7413.06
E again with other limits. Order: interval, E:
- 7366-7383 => 7373.91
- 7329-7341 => 7338.34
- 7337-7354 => 7338.34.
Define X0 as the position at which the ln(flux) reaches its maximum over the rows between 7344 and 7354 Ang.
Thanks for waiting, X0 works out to 7345.10 Ang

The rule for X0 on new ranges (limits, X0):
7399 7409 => 7404.53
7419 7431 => 7426.73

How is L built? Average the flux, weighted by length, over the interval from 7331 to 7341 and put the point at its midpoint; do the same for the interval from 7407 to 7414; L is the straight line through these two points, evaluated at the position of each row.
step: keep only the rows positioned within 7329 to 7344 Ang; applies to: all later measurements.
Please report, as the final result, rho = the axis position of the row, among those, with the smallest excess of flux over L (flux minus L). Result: 7331.58 Ang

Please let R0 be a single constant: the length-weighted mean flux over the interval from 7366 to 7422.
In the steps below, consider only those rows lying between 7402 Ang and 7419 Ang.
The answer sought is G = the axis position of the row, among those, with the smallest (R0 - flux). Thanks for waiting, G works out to 7404.53 Ang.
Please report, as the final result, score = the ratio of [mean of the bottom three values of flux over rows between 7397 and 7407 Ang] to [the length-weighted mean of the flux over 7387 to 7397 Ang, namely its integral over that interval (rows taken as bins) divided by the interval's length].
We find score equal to 0.95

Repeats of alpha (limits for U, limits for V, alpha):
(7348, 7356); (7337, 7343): 11.9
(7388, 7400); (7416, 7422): 12.1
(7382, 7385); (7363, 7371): 11.9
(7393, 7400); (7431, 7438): 11.4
